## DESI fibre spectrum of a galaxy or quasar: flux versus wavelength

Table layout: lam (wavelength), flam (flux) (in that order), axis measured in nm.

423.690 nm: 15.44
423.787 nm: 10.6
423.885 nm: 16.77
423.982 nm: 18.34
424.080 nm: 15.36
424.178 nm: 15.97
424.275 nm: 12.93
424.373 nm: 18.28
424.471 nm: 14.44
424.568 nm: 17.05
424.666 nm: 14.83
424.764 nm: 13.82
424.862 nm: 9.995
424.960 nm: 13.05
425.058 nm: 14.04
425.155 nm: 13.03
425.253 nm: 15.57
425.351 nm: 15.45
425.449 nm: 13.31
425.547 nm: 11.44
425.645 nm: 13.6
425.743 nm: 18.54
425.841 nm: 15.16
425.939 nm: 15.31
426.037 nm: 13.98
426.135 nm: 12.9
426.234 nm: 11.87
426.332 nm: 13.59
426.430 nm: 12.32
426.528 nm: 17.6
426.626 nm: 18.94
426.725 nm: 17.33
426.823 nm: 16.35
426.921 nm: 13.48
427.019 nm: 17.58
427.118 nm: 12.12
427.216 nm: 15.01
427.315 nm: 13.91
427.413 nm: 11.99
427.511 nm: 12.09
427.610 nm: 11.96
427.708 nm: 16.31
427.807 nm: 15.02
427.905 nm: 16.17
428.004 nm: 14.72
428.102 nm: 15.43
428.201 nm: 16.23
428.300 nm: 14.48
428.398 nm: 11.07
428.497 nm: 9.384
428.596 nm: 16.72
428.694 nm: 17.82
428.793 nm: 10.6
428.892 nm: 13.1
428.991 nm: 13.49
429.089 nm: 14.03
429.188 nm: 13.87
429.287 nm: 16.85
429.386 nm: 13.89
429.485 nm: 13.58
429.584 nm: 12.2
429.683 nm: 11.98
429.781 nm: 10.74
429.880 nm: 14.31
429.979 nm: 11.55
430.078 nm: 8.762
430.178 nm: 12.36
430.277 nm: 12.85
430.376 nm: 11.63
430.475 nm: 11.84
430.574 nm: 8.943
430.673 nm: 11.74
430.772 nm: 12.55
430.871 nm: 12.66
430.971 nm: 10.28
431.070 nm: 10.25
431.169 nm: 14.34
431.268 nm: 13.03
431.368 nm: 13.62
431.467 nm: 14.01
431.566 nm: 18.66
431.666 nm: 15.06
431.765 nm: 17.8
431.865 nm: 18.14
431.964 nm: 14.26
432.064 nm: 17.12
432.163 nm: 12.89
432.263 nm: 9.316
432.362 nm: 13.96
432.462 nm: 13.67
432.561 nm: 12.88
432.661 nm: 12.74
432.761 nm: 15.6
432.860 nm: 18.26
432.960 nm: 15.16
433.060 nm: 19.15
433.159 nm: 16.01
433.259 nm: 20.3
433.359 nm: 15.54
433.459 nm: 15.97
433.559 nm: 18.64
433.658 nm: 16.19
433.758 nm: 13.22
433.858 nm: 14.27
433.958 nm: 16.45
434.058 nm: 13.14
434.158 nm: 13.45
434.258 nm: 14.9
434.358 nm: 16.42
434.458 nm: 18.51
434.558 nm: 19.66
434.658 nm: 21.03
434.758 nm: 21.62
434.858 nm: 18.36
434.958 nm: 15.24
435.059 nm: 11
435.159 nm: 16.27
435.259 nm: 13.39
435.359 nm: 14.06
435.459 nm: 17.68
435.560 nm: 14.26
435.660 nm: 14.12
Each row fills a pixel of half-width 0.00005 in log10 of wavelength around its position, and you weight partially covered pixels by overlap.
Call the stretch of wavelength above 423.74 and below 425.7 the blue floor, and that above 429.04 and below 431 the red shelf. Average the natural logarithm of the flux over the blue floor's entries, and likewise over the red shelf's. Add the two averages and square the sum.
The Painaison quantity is 26.6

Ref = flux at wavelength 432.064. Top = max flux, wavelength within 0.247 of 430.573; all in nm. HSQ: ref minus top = 5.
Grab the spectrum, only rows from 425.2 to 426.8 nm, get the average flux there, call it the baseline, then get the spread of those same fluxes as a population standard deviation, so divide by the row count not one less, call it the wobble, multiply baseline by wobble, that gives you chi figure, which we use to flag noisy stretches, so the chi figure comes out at 34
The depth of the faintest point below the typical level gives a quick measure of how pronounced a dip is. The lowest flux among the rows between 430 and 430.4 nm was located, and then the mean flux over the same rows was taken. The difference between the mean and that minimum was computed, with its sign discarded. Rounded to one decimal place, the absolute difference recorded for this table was 2.6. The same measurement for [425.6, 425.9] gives 2.2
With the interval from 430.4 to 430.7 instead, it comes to 1.9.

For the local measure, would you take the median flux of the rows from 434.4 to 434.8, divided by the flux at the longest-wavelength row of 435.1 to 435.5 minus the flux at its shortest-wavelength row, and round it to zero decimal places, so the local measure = 14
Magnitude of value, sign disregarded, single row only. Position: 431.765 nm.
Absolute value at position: 18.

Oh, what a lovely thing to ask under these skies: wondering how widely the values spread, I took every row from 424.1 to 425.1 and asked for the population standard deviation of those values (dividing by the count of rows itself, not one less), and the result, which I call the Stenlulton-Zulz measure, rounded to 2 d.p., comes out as 2.20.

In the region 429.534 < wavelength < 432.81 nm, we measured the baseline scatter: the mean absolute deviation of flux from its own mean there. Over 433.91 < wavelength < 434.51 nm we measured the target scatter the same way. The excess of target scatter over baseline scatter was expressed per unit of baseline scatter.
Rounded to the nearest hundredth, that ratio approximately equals -0.11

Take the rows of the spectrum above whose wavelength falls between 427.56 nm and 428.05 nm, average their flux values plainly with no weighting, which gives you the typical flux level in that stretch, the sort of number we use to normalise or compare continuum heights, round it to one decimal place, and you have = 14.8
